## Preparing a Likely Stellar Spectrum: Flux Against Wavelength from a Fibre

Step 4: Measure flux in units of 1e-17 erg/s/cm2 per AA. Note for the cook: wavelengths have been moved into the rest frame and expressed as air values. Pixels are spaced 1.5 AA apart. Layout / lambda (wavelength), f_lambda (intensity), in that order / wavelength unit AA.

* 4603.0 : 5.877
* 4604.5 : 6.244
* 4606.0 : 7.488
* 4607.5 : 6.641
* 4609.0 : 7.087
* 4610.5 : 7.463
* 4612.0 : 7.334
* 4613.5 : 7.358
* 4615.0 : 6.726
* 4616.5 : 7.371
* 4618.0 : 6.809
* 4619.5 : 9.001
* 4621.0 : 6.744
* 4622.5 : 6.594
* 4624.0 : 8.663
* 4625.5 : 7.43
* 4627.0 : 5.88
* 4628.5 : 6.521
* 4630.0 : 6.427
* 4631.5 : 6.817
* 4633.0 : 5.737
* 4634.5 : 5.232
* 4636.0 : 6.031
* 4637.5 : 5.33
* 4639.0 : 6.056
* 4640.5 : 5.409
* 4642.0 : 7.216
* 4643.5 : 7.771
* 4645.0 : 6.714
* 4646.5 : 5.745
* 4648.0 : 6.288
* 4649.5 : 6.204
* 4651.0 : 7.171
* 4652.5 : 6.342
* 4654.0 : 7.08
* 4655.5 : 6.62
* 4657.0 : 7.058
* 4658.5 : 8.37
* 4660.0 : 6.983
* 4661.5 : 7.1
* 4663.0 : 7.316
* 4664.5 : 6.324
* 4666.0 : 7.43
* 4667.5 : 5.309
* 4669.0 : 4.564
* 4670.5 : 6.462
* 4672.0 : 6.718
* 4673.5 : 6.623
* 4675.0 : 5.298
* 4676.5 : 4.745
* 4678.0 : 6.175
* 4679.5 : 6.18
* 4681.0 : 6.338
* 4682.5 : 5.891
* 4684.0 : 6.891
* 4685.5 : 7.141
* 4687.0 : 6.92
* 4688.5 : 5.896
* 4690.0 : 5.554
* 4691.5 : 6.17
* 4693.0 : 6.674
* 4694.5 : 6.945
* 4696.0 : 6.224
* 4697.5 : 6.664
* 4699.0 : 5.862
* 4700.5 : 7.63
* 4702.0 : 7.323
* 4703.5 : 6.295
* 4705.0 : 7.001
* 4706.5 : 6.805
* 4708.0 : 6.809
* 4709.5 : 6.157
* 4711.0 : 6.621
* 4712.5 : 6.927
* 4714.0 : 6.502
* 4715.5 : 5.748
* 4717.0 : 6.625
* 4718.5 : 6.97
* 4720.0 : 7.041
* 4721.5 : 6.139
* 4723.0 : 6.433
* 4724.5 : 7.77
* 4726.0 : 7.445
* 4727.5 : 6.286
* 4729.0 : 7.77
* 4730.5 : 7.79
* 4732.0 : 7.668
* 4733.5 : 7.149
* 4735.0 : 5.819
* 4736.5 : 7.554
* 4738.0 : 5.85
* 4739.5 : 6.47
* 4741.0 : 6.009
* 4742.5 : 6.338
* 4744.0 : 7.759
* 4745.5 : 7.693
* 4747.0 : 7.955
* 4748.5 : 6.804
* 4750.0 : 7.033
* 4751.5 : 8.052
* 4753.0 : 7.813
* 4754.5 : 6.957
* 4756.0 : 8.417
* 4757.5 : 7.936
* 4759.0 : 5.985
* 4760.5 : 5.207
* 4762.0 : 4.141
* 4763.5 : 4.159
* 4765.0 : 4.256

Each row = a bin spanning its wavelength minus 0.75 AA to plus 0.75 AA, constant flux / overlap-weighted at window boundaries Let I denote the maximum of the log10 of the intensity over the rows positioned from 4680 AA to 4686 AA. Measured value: 0.854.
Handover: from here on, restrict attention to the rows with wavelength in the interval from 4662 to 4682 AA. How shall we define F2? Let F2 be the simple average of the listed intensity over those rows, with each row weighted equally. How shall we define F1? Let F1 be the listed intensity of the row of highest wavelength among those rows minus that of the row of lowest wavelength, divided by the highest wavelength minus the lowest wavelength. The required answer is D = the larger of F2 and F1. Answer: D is 6.1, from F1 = -0.05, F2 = 6.1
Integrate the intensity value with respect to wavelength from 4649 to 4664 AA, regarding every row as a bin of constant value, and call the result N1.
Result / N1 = 105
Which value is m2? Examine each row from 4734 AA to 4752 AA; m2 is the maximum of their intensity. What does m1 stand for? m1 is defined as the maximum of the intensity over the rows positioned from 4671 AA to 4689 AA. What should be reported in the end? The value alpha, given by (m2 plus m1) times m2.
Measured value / 122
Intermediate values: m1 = 7.141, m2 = 8.052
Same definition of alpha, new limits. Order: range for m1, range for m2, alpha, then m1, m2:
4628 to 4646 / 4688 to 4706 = 118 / 7.771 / 7.63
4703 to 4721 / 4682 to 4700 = 101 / 7.041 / 7.141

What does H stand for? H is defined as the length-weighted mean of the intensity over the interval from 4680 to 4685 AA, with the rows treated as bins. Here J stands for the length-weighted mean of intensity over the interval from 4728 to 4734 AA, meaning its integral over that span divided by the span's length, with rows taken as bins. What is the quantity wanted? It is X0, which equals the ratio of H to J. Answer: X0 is 0.85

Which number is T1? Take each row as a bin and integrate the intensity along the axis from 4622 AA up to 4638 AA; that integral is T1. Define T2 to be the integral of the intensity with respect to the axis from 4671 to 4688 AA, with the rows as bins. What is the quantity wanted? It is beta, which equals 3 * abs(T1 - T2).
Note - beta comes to 10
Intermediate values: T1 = 103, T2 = 106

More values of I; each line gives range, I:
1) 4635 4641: 0.782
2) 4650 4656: 0.856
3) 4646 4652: 0.856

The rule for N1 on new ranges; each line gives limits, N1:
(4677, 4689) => 77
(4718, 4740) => 153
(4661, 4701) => 253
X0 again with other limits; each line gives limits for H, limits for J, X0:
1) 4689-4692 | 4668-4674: 0.97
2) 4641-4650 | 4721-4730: 0.95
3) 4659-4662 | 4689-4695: 1.14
